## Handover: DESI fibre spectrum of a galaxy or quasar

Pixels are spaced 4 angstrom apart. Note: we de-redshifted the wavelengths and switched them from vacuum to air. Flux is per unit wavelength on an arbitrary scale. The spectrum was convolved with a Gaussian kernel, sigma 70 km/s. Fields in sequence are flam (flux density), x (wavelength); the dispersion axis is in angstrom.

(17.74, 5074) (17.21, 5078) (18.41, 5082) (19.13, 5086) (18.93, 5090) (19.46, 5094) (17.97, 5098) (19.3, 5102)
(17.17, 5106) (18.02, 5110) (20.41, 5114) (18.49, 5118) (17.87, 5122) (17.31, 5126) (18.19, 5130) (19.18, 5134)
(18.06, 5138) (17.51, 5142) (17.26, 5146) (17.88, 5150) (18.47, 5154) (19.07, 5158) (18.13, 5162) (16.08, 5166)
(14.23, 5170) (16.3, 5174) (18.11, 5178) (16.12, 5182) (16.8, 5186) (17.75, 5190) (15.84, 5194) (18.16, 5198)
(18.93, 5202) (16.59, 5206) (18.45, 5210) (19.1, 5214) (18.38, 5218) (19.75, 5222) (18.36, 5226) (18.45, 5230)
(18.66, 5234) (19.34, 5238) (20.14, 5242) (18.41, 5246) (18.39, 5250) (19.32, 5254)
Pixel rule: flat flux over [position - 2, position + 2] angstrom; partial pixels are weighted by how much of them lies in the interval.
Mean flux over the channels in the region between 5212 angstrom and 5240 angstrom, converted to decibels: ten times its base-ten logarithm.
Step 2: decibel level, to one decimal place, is 12.8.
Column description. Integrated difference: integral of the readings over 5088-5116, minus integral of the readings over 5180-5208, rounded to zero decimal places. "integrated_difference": 44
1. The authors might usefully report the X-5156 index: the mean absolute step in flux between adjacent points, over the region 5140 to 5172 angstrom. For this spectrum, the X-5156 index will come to 0.99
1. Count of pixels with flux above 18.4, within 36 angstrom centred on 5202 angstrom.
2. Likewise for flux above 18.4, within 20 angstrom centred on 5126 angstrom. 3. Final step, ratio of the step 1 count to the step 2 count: 1.5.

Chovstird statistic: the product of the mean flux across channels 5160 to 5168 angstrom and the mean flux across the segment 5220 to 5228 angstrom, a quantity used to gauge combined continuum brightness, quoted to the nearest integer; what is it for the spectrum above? 326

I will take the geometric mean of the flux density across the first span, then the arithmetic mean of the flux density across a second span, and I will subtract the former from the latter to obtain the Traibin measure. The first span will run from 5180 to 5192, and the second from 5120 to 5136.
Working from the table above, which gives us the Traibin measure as 1.3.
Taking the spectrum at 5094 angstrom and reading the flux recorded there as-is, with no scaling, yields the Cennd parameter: 19.46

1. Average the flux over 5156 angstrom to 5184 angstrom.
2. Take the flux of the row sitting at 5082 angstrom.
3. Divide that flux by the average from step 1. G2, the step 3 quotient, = 1.09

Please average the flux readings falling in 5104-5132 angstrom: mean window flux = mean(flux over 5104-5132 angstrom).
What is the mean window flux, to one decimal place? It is 18.2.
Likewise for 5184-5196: 16.8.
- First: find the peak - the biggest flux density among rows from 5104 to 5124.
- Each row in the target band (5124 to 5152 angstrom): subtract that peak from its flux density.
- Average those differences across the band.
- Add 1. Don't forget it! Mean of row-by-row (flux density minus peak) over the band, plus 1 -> -1.5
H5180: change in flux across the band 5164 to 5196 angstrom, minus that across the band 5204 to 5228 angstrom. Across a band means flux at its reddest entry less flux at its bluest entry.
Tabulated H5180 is -2.0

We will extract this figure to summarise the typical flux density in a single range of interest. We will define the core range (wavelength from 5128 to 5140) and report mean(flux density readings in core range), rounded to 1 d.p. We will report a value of 18.5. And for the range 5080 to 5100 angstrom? 18.8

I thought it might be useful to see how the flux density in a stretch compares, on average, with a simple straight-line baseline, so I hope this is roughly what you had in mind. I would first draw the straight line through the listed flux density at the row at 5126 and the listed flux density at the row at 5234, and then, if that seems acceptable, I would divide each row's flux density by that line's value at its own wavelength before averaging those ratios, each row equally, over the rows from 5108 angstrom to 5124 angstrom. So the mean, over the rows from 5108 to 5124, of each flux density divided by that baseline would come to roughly 1.09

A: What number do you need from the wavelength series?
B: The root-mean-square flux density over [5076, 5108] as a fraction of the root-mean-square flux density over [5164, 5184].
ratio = 1.14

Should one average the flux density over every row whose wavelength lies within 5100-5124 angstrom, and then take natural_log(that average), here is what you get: 2.92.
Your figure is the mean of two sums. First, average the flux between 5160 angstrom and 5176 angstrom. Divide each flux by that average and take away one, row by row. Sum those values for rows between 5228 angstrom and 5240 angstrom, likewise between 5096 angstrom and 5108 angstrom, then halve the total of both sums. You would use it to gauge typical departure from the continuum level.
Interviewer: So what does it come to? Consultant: 0.43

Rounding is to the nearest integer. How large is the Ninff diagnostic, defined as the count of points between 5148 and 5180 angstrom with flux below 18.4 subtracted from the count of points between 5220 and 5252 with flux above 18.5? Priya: -2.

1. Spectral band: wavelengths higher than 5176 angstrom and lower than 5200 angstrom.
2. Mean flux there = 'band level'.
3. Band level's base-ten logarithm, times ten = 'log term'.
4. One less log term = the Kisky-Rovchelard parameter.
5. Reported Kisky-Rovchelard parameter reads -11.3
